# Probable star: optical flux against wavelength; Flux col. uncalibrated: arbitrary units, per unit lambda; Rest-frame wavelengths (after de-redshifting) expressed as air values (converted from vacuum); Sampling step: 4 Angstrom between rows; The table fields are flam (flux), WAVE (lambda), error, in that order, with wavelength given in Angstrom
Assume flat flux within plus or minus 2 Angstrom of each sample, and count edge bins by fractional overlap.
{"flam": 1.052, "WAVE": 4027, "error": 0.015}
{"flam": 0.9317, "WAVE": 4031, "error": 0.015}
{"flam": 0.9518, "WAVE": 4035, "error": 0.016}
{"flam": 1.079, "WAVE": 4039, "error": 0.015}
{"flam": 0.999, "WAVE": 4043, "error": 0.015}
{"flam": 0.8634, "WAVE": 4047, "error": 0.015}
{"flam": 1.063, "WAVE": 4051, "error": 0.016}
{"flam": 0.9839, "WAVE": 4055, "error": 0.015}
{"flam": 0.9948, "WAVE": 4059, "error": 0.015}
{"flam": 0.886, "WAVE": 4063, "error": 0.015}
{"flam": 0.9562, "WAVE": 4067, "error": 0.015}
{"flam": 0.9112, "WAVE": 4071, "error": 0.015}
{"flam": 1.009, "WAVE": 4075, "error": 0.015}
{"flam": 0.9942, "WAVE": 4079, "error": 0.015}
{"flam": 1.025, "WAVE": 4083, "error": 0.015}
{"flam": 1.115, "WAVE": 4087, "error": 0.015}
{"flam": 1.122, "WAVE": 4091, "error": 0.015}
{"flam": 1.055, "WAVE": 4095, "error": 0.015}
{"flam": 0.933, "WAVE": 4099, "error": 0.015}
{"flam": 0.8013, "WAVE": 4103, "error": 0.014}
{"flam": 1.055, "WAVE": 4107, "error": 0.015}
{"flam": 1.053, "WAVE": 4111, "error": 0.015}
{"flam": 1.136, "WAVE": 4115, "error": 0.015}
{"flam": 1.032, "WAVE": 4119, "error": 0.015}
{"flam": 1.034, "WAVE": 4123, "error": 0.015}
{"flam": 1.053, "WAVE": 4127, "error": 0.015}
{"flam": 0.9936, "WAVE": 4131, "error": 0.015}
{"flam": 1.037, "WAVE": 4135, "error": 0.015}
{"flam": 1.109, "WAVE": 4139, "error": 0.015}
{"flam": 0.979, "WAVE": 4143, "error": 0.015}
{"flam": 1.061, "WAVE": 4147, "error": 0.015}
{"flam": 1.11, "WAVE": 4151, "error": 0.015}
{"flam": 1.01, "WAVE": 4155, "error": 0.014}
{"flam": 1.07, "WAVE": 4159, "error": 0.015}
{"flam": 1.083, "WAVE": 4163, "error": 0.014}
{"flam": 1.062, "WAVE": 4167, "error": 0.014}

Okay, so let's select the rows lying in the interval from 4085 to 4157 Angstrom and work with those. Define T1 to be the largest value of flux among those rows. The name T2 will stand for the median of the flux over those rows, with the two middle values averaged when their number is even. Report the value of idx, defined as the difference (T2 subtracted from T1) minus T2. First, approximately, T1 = 1.136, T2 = 1.05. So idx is -0.970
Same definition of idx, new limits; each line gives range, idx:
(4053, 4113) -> -0.868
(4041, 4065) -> -0.916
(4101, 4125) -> -0.951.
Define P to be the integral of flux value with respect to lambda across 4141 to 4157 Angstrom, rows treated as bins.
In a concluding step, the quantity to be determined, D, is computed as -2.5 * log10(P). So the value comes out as -3.1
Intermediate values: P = 17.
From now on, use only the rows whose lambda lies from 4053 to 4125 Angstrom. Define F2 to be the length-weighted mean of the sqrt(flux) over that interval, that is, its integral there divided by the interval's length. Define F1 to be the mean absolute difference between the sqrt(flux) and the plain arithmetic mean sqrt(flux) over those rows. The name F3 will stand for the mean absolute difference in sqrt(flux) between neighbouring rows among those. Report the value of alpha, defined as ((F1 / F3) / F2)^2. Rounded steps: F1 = 0.033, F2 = 1.00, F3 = 0.037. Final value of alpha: 0.77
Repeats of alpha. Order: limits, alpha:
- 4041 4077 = 0.32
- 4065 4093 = 1.45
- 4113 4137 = 0.44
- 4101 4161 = 0.41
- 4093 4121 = 0.49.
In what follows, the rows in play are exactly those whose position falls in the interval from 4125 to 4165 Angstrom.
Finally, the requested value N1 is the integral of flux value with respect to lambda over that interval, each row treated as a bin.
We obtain 42.0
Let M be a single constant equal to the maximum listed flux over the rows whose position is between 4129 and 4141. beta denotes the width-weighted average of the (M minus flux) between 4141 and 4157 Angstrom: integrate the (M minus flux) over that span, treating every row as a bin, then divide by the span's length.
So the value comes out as 0.07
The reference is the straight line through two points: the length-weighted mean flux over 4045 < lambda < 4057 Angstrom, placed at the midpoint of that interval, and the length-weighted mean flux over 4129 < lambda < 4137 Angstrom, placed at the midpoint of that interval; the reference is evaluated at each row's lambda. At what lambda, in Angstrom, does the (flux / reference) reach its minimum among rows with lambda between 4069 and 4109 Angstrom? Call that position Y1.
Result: 4103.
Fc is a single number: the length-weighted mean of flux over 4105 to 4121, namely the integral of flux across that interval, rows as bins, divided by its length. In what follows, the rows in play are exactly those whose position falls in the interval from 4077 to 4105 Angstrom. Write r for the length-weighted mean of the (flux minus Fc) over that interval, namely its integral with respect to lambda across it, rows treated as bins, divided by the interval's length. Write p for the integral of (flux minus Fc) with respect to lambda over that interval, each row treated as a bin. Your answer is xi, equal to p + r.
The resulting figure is -1.8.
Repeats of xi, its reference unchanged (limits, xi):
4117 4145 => -1.0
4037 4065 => -2.5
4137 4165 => -0.3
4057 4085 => -2.9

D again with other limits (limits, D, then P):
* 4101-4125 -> -3.5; 24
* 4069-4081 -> -2.7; 12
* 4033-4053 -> -3.2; 20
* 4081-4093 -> -2.8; 13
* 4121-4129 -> -2.3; 8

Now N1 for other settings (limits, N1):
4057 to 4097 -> 40.3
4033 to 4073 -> 38.8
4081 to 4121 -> 41.3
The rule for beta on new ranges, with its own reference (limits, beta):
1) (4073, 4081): 0.11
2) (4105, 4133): 0.06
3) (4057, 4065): 0.17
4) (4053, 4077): 0.15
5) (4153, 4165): 0.05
